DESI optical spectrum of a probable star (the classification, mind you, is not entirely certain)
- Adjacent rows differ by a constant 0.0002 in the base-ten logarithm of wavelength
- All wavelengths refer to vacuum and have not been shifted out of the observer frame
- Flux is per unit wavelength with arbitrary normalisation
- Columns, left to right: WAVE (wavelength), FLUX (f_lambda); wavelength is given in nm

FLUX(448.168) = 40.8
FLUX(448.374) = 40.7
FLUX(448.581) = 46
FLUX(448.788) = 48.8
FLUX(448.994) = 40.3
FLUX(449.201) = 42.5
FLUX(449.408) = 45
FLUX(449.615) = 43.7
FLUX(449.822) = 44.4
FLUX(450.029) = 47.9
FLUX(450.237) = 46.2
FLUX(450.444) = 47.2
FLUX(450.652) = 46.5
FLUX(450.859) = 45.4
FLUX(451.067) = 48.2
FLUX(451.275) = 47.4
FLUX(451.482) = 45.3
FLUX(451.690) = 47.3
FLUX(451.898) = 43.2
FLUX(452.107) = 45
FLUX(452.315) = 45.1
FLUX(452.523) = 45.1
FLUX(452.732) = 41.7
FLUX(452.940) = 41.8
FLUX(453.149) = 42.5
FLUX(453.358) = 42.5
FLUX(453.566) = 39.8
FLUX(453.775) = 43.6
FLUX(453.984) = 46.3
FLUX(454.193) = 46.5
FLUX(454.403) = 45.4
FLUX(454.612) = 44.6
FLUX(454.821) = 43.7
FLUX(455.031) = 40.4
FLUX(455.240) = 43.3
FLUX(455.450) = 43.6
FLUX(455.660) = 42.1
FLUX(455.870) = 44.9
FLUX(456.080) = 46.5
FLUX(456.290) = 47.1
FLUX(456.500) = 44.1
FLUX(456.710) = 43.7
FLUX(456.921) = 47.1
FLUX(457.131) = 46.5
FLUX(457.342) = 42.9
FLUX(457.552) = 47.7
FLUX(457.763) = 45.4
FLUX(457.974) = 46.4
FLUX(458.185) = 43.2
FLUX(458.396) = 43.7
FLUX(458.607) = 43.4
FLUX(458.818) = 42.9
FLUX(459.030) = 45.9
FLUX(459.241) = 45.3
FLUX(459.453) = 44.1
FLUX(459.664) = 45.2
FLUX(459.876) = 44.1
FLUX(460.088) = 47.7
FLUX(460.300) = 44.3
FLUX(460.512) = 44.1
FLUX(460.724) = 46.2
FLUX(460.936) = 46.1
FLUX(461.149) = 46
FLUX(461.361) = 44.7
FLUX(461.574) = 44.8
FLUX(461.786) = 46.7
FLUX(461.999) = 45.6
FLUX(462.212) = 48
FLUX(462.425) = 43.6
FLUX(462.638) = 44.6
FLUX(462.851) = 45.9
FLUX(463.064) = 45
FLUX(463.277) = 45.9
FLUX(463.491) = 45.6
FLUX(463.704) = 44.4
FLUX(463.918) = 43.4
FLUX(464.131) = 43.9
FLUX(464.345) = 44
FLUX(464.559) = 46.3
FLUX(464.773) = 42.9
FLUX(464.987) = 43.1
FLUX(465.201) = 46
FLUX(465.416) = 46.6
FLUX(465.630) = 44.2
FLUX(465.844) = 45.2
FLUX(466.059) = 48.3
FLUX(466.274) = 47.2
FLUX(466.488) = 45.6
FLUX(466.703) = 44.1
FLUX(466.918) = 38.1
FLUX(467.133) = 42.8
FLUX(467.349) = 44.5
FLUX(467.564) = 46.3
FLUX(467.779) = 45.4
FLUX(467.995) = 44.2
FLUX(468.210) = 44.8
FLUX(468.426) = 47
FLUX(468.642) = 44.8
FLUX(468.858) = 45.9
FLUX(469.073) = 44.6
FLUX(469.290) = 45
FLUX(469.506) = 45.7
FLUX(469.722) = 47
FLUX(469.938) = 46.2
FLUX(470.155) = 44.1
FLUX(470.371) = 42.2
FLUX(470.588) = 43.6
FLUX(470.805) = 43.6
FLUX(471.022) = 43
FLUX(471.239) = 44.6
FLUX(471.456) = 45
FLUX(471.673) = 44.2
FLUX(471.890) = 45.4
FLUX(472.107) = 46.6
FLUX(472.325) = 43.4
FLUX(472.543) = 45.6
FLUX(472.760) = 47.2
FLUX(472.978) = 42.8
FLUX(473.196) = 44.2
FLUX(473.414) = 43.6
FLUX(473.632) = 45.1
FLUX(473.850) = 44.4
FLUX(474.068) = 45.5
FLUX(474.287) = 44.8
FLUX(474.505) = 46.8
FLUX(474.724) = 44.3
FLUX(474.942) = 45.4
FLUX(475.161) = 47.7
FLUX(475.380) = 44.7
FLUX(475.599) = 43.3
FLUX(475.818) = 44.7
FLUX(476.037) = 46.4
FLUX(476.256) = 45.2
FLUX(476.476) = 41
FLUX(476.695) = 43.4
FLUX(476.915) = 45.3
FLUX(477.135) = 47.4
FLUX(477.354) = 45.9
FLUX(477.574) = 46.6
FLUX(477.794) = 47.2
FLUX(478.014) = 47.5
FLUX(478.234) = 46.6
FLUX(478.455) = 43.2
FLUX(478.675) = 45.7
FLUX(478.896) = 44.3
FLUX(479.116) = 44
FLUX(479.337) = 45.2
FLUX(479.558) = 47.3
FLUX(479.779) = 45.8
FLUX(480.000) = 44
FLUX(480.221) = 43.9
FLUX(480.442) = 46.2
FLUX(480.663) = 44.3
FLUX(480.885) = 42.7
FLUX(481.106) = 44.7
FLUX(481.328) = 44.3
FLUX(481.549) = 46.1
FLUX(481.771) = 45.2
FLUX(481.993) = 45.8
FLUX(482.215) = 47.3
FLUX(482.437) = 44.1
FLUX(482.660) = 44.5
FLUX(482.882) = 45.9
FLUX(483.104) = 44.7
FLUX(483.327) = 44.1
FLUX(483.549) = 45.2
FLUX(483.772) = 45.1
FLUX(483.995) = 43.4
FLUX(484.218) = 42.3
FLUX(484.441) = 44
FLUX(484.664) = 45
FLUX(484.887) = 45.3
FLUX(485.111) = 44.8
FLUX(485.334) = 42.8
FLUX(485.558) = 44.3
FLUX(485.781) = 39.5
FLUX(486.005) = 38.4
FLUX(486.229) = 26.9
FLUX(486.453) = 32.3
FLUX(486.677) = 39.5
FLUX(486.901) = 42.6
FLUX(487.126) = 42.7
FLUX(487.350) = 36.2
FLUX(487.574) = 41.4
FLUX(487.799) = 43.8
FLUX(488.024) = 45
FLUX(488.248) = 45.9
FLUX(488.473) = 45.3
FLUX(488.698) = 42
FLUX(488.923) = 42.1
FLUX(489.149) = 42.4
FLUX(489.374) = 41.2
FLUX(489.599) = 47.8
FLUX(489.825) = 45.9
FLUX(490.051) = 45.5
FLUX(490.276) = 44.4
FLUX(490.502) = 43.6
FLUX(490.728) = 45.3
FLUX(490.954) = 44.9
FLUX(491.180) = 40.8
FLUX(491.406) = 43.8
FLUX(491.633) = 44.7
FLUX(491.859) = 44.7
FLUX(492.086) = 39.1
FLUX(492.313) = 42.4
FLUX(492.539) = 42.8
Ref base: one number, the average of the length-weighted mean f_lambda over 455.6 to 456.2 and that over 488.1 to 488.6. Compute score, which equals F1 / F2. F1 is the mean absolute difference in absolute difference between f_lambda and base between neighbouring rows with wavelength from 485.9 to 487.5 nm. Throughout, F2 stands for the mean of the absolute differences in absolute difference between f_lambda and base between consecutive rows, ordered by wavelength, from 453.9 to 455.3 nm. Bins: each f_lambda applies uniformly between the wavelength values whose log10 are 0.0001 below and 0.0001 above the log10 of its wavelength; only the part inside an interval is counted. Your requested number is 3.9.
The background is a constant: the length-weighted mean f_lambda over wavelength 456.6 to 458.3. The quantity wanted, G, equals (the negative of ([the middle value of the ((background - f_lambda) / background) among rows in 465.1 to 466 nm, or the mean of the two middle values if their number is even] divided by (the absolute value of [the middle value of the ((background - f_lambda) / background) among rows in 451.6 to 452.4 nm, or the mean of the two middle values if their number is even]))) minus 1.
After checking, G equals 0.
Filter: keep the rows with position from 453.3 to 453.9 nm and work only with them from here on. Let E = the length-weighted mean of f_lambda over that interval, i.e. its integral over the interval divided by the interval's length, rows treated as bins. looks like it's 42.1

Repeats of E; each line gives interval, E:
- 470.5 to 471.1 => 43.4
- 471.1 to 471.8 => 44.6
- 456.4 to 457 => 44.9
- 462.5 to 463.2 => 45.2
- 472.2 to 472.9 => 45.3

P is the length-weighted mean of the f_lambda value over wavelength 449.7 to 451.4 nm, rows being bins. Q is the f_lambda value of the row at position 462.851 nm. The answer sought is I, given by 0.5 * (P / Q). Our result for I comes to 0.508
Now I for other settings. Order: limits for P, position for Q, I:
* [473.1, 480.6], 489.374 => 0.548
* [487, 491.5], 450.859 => 0.479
